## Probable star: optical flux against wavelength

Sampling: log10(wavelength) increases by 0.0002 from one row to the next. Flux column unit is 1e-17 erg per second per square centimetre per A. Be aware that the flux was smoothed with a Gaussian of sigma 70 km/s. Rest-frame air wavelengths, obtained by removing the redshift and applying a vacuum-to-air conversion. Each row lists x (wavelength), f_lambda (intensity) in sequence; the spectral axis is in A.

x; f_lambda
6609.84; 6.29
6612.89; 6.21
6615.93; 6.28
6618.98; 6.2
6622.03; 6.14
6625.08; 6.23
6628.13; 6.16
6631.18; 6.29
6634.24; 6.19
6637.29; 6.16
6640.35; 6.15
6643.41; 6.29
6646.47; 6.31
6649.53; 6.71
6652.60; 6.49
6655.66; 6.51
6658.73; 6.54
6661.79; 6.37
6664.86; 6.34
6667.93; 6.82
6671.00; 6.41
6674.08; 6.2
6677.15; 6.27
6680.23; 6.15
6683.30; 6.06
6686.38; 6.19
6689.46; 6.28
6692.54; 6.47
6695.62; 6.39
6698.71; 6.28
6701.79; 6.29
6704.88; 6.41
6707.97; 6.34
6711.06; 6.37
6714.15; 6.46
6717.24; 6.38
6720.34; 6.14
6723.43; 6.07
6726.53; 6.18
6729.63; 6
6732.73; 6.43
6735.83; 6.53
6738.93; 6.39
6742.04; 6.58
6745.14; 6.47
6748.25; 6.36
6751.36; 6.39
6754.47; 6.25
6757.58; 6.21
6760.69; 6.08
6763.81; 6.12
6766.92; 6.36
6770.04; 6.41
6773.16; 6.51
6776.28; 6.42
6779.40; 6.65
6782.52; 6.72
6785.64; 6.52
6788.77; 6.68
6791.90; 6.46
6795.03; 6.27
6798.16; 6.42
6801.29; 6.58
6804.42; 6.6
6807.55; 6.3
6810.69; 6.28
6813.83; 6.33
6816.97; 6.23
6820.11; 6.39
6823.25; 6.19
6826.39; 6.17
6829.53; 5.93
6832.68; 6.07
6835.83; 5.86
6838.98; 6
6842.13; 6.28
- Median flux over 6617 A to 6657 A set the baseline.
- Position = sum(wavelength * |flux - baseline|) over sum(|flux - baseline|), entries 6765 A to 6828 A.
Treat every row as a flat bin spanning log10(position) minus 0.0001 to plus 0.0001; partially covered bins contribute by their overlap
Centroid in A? 6790.1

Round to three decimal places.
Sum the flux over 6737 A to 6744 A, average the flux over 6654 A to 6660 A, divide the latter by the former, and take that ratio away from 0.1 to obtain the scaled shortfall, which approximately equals -0.403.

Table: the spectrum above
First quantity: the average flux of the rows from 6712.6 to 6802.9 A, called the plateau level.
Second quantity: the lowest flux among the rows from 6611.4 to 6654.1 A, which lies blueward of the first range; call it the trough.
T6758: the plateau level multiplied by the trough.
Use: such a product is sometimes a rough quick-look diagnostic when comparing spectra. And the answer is 39.2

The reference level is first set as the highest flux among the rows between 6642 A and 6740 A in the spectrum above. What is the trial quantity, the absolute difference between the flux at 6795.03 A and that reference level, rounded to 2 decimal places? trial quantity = 0.55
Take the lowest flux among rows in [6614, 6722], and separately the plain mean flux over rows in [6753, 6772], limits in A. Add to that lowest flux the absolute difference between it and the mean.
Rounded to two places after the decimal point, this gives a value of 6.24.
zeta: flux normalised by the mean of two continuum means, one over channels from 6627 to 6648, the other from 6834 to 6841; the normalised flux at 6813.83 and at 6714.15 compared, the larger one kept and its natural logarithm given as 0.06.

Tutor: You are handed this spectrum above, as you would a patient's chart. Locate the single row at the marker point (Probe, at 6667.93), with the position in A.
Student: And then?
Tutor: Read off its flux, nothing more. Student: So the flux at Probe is 6.82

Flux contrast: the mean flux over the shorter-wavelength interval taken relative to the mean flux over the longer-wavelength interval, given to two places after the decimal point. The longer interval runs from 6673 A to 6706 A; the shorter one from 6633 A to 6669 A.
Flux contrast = 1.02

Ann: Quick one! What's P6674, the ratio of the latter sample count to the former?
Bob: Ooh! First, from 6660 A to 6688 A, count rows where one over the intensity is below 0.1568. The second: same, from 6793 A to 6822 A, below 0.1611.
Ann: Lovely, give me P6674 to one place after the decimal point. 4.5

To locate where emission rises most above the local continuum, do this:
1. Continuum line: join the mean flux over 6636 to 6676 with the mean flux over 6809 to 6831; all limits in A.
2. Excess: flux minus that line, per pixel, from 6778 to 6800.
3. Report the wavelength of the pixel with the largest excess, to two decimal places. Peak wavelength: 6782.52 A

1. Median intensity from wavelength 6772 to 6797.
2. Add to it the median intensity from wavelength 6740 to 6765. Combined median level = 12.8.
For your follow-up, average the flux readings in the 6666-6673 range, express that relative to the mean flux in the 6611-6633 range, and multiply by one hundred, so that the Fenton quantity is 106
